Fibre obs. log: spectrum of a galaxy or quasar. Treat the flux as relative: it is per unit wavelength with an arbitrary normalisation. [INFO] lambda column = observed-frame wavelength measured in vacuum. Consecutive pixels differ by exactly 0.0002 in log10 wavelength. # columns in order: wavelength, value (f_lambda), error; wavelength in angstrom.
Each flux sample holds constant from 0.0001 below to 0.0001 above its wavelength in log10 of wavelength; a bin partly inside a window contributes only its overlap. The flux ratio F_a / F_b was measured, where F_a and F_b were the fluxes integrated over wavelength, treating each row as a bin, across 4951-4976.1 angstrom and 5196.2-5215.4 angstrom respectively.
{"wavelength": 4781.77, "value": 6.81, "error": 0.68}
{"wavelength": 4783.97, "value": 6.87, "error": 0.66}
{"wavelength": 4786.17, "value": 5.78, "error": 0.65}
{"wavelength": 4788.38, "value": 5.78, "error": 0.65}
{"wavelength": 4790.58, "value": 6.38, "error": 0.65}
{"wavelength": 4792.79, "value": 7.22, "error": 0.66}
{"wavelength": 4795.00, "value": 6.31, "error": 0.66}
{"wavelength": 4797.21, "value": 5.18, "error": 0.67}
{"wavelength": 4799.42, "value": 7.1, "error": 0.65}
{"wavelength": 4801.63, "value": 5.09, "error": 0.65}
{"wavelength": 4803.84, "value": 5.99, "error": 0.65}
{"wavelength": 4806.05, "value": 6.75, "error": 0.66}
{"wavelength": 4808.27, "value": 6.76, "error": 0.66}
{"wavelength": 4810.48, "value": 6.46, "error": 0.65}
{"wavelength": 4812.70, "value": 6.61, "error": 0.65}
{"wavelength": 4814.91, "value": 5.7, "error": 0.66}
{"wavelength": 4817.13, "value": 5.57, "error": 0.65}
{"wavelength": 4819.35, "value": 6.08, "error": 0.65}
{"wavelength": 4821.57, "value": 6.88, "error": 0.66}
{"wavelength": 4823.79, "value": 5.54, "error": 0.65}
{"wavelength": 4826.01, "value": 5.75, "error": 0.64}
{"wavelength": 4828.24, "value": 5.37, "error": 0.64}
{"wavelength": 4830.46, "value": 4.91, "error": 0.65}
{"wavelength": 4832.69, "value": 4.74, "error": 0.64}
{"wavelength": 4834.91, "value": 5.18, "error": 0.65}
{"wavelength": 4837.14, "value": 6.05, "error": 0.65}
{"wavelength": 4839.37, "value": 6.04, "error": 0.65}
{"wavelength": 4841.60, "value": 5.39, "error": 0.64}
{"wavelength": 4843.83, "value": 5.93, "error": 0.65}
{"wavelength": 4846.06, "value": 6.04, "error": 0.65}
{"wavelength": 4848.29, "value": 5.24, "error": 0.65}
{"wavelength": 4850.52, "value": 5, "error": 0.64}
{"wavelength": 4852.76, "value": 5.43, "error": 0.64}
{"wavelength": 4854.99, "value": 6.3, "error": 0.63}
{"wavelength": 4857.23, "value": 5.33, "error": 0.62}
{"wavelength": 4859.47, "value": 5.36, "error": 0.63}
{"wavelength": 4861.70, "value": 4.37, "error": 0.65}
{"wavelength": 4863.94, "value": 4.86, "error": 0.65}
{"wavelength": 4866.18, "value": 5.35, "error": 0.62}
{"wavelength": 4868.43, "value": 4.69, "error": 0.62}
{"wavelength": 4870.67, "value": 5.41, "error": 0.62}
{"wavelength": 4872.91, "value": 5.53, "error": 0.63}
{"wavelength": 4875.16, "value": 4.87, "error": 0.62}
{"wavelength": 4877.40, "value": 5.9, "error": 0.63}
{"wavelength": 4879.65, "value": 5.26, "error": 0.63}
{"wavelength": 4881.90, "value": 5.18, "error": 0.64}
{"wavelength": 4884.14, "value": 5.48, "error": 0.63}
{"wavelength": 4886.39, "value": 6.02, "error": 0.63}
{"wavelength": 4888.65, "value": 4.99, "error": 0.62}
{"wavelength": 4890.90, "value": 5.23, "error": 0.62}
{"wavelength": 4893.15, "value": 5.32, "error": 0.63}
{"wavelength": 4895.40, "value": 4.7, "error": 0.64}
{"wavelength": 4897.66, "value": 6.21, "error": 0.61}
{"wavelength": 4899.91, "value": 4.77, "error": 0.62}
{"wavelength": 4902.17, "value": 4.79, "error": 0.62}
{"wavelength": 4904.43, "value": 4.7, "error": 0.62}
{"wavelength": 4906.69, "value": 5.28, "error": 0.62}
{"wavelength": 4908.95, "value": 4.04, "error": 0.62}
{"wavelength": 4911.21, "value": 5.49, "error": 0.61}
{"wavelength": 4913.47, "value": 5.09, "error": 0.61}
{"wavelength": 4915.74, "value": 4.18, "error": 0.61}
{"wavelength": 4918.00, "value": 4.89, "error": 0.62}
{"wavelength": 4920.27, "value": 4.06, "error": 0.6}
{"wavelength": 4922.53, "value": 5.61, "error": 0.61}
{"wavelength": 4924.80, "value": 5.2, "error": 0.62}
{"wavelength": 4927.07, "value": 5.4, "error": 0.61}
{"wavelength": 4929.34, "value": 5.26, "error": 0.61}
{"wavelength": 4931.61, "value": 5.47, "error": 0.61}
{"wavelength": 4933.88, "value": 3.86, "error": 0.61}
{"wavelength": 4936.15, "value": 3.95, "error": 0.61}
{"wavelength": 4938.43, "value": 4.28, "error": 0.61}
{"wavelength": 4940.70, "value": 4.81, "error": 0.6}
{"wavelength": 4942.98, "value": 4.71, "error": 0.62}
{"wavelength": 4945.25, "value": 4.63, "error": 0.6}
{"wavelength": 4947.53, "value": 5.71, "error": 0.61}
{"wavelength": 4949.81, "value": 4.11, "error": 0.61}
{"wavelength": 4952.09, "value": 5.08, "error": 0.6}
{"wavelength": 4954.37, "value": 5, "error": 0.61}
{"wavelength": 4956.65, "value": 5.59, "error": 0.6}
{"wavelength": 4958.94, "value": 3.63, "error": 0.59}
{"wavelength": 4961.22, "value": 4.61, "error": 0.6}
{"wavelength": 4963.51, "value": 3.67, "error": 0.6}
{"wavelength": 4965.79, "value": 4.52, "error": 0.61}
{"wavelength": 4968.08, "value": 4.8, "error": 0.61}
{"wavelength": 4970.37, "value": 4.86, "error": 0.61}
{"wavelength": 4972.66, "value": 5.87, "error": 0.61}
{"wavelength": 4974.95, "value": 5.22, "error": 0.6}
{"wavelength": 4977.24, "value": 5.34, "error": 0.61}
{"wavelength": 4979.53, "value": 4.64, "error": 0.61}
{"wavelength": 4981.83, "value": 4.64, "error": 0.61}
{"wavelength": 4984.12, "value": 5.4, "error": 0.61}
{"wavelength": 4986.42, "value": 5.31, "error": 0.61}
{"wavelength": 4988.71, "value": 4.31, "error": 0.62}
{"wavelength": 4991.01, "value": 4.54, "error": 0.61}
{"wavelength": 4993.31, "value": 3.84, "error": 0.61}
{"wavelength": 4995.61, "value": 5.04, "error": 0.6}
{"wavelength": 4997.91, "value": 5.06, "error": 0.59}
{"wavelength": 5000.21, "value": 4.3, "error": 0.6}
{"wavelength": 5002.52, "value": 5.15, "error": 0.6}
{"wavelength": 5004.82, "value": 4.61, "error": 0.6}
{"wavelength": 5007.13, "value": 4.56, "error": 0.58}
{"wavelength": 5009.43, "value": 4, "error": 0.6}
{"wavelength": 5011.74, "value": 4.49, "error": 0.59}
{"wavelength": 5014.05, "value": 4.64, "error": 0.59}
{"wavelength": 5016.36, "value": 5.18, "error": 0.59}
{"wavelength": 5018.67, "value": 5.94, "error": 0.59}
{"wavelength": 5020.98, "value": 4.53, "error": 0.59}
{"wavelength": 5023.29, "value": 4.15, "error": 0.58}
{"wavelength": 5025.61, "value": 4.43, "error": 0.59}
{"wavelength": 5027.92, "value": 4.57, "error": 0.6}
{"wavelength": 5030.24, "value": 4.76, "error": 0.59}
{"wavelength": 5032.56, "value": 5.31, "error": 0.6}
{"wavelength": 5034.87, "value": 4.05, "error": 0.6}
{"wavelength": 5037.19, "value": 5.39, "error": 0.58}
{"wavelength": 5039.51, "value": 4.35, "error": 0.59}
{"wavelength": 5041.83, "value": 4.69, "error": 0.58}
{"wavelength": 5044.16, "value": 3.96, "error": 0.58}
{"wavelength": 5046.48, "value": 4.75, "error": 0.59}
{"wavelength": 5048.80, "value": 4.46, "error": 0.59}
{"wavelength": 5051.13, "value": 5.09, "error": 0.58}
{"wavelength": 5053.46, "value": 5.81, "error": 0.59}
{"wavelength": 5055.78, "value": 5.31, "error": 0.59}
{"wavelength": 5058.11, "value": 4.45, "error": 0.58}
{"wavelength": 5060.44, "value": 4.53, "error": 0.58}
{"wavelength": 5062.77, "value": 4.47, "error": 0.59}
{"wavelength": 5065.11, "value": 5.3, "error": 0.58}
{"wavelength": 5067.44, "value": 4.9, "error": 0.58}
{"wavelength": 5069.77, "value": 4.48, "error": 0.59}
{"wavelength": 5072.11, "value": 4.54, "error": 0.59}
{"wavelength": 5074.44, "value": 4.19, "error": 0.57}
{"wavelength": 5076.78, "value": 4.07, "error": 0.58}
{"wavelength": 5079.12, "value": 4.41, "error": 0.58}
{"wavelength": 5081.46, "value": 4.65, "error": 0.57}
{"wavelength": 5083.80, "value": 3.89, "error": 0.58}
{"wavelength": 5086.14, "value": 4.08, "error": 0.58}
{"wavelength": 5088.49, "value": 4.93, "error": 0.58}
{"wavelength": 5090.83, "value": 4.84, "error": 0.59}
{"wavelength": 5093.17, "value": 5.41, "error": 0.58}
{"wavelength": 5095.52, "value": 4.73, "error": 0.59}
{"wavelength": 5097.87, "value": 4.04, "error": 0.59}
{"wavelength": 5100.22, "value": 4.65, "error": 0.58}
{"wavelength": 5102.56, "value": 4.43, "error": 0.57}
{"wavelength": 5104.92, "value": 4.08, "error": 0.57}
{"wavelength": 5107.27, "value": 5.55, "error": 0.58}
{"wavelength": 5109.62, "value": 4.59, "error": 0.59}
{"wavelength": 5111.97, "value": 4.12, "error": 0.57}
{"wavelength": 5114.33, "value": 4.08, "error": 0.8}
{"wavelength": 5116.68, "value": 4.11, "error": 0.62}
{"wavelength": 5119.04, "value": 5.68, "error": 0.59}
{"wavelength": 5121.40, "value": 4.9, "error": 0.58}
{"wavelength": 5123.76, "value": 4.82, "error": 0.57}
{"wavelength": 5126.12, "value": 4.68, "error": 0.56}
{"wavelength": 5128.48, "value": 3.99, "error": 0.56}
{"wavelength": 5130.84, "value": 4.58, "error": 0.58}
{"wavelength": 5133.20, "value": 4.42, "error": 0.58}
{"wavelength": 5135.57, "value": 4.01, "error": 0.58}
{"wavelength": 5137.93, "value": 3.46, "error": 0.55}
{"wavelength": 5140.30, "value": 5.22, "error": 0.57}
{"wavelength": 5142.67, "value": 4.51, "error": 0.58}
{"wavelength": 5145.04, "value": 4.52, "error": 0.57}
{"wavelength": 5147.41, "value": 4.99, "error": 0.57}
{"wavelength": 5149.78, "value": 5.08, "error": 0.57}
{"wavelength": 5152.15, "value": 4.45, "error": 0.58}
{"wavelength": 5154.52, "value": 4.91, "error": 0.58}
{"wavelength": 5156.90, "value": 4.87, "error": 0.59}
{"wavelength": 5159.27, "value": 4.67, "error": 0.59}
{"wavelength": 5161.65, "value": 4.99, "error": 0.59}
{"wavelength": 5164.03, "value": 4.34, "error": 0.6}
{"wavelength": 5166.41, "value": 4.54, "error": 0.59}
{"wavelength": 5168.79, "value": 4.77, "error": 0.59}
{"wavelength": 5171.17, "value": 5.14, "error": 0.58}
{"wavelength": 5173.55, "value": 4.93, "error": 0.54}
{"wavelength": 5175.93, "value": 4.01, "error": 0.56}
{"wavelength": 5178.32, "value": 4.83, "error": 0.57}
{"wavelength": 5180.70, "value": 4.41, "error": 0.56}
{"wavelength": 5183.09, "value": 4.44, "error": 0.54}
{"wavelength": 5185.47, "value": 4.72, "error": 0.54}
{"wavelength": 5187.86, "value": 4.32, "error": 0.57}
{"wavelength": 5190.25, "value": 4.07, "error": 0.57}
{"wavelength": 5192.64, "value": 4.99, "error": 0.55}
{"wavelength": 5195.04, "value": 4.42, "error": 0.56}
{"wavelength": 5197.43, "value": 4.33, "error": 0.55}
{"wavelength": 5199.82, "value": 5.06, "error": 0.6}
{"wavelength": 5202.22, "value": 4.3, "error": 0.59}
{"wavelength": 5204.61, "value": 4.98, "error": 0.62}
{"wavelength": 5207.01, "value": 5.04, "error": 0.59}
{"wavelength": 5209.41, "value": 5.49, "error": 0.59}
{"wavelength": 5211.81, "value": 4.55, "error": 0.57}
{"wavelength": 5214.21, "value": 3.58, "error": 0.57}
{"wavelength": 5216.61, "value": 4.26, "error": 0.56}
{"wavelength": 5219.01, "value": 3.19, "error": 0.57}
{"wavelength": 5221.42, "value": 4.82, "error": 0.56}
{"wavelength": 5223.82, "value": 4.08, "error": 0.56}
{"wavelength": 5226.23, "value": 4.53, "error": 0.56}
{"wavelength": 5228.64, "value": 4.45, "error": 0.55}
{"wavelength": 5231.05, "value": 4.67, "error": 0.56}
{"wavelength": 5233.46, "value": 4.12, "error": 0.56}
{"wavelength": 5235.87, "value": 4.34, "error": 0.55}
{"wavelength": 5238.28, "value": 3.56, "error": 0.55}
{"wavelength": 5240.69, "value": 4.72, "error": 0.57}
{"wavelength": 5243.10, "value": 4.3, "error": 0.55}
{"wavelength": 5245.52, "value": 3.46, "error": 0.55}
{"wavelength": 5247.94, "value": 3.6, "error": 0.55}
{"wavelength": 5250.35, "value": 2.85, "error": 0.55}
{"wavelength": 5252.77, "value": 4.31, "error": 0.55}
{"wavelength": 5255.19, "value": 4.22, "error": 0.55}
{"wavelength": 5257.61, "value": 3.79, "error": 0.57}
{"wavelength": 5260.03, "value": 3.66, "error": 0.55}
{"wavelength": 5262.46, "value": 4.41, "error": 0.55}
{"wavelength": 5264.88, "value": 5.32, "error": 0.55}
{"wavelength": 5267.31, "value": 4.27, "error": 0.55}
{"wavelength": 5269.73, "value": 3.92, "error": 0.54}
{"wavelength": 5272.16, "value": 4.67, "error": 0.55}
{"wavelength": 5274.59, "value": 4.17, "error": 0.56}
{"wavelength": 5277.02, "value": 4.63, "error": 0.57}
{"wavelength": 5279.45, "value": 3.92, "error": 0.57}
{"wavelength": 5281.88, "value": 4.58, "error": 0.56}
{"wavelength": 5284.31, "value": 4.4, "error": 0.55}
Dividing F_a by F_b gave 1.3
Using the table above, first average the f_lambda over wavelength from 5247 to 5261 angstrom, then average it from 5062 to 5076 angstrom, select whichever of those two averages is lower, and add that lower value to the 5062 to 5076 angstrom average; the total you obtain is 8.38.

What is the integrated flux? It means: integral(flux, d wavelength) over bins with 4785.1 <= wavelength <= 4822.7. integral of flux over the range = 234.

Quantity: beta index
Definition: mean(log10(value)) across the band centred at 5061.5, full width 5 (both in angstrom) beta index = 0.653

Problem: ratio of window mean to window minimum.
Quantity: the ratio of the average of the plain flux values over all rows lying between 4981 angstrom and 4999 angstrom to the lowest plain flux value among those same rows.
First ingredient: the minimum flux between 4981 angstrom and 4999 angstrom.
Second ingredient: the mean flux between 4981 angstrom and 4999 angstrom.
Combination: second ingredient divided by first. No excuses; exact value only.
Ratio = 1.24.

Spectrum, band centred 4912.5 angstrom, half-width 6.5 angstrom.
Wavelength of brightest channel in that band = 4911.21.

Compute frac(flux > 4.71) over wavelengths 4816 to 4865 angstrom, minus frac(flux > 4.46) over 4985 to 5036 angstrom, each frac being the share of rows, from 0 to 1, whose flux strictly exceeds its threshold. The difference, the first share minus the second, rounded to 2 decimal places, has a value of 0.27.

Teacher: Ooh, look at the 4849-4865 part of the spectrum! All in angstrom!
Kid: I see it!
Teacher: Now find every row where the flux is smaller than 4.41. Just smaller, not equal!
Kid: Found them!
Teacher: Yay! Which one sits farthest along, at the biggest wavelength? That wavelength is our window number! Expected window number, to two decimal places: 4861.70 angstrom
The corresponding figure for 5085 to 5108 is 5104.92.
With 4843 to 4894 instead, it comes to 4861.70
